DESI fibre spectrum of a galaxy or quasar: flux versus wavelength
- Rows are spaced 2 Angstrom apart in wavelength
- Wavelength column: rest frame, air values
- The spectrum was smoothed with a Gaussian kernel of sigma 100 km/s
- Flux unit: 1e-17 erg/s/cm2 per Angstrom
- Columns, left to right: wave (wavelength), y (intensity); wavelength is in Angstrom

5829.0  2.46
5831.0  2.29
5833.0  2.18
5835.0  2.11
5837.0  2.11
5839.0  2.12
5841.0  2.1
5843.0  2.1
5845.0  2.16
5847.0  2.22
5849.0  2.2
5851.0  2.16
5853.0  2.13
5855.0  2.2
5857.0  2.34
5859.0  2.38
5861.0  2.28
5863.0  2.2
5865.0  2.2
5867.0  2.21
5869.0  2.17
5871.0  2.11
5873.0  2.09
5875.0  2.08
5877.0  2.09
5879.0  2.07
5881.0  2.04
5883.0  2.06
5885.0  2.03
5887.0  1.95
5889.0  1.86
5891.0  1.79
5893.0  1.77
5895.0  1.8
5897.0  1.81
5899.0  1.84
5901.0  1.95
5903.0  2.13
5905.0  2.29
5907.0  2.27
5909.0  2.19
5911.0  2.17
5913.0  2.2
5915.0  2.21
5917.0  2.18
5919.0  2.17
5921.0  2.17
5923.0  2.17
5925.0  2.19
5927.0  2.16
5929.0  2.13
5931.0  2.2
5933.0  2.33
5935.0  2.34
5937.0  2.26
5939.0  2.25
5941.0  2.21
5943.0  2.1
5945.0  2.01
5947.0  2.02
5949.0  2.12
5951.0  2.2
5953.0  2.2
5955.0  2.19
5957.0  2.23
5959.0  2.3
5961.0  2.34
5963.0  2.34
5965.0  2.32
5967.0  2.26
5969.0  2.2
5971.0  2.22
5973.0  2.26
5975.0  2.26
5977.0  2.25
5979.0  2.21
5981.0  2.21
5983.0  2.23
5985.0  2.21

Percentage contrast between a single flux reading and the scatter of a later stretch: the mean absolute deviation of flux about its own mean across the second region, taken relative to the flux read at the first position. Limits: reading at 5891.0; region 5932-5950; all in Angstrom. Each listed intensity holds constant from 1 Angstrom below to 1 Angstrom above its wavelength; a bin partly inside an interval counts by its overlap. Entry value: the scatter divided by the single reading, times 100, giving 6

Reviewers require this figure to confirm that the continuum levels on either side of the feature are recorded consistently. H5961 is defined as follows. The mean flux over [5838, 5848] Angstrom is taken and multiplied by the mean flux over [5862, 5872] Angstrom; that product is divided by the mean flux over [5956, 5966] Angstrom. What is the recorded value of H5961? 2.02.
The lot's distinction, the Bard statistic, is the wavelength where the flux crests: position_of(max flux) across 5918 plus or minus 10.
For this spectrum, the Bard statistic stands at 5915.0 Angstrom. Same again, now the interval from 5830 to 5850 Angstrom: 5831.0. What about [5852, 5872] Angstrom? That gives 5859.0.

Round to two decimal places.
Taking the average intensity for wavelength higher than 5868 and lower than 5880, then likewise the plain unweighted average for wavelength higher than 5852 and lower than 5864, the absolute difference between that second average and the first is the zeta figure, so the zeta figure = 0.15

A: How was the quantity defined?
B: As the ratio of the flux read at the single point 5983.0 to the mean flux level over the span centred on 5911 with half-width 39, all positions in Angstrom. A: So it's 1.06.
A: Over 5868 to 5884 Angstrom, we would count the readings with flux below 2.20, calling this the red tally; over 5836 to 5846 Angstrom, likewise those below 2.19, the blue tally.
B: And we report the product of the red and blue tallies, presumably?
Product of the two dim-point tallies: 40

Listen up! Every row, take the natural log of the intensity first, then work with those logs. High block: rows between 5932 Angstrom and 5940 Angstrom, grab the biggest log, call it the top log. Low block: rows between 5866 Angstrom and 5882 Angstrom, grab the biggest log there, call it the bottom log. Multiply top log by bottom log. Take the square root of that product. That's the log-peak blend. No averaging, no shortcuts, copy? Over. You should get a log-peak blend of 0.821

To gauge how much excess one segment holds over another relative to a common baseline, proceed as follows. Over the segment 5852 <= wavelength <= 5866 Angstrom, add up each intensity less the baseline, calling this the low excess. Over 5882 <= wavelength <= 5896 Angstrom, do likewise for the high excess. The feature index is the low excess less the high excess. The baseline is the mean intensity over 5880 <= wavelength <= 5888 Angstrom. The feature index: 2.5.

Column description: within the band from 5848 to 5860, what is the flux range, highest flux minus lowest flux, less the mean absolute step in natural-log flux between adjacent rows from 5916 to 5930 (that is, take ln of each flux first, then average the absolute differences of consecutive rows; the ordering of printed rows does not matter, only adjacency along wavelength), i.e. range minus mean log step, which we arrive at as 0.24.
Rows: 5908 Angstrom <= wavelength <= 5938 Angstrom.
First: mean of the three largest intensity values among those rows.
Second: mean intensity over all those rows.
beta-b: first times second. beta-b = 5.09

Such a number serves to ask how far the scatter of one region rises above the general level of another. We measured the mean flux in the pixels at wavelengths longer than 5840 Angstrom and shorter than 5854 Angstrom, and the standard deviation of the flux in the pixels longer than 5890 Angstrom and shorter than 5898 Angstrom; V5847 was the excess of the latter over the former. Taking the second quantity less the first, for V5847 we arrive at -2.14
